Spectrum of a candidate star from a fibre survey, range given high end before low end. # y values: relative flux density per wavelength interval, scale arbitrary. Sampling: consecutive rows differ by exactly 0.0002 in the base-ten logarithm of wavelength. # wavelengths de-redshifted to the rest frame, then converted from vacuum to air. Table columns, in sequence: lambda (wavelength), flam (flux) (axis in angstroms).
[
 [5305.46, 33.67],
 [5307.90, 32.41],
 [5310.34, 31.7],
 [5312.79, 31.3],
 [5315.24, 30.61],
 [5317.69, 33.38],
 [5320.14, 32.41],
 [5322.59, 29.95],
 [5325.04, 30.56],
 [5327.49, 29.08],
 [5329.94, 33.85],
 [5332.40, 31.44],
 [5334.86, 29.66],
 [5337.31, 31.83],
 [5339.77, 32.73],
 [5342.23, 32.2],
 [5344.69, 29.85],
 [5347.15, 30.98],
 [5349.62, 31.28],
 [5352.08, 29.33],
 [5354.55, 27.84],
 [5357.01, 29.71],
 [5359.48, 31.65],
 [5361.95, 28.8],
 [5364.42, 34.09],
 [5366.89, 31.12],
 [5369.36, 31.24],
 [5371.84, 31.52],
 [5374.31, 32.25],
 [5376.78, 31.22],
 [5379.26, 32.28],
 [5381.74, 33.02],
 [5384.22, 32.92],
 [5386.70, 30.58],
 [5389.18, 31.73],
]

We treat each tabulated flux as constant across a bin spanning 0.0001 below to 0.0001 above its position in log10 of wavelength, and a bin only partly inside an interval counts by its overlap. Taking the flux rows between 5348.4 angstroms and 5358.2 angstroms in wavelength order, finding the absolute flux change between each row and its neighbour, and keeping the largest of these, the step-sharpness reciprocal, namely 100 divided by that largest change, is 51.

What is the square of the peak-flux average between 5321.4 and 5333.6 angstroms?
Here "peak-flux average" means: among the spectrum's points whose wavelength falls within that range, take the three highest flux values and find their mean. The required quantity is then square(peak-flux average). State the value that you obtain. 1021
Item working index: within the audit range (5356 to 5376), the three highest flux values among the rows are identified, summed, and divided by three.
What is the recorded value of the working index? 32.7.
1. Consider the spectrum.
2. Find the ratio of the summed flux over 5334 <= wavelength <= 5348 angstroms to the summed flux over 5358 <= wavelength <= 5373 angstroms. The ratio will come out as 0.99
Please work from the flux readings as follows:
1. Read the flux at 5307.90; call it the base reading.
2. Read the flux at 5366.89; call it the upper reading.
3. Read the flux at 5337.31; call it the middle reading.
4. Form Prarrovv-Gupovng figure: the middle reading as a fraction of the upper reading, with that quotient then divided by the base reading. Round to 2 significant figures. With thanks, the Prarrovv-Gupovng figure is 0.032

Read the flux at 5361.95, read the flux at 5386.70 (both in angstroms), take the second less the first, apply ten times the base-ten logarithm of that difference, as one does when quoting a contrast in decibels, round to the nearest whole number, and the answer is 3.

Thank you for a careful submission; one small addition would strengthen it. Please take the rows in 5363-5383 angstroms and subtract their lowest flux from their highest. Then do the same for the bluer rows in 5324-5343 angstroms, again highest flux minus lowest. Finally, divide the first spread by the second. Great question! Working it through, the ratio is 0.62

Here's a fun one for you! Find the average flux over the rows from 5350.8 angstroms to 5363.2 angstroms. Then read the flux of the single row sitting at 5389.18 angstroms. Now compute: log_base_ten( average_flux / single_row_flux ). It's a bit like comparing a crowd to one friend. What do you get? -0.032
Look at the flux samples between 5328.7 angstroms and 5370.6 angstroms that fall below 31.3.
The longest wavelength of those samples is 5369.36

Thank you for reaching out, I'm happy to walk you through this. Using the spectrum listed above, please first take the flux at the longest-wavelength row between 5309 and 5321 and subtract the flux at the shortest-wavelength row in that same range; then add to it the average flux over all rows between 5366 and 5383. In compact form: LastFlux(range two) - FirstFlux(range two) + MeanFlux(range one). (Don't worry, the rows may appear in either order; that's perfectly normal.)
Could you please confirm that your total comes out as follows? 32.5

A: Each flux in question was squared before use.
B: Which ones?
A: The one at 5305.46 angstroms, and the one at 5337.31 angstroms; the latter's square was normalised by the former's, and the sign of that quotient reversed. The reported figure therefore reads -0.89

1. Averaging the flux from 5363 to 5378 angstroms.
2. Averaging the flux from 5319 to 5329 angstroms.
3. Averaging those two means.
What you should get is 31.2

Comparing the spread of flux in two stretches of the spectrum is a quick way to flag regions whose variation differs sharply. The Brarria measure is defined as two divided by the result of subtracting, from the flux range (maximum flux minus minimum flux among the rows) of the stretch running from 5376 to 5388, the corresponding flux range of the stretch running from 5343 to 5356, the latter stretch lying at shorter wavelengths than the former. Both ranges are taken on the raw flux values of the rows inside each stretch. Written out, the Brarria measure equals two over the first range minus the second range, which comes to -2.0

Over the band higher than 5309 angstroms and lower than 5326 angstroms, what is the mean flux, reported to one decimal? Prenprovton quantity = 31.4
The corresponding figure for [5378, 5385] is 32.7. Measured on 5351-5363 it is 29.5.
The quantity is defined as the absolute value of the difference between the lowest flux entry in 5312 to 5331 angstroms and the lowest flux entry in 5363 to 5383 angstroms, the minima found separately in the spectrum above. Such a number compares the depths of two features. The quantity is 2.0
